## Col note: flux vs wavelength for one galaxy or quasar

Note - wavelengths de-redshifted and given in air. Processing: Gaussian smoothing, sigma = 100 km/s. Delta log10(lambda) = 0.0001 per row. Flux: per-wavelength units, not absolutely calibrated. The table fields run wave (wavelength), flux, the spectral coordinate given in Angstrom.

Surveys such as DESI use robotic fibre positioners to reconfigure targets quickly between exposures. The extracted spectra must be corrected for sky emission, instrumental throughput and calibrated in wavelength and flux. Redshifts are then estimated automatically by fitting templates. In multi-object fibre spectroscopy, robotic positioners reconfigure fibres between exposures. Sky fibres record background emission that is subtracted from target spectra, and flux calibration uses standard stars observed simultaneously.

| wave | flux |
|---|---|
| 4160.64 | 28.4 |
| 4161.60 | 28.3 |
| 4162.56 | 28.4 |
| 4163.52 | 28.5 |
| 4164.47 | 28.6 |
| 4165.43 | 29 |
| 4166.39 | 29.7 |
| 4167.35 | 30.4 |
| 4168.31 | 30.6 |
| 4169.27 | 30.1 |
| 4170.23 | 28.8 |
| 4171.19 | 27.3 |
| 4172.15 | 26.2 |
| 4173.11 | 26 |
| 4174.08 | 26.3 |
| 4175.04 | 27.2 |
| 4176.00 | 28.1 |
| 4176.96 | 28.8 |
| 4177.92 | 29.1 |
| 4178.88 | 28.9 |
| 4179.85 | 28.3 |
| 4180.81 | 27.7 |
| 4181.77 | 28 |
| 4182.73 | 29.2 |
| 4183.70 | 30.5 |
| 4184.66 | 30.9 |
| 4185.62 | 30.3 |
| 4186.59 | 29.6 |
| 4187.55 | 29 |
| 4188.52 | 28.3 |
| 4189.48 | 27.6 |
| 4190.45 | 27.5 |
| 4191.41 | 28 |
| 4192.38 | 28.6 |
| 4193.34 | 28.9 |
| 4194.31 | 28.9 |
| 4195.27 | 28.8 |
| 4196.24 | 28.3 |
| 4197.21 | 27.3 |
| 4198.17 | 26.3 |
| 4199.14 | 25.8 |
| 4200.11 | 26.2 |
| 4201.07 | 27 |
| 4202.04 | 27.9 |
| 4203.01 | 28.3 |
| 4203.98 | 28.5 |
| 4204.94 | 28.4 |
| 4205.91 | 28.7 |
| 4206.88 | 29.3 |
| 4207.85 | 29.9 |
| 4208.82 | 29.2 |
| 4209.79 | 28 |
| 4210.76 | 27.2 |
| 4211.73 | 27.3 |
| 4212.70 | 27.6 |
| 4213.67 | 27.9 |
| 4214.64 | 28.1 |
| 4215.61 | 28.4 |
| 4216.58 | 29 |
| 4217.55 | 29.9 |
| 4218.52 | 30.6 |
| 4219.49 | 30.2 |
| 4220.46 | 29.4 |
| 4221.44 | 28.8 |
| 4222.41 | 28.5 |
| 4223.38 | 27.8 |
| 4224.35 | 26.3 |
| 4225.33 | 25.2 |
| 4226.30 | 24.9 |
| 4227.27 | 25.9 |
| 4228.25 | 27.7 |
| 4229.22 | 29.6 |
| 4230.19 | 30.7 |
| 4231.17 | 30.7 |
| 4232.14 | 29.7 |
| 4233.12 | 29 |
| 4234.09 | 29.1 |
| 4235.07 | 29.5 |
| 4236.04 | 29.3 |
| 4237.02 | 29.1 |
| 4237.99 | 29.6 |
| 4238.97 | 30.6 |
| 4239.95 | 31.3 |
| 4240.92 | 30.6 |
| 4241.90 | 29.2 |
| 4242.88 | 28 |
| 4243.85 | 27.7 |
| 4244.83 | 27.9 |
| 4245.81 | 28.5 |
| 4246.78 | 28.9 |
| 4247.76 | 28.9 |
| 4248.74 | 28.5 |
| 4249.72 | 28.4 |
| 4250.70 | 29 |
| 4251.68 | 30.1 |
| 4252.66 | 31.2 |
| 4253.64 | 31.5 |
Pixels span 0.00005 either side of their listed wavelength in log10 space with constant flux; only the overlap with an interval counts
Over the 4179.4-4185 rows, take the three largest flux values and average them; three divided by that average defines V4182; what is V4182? 0.099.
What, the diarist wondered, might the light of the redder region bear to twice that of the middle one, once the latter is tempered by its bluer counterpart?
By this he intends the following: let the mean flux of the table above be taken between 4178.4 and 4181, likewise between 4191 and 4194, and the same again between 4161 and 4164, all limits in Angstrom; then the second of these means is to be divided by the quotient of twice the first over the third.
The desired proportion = 14.3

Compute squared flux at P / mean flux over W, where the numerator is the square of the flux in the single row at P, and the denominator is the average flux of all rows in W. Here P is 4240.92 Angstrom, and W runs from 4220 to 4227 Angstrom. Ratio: 34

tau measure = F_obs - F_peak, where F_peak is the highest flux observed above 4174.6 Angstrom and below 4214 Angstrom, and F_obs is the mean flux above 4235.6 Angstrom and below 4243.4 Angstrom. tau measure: -1.2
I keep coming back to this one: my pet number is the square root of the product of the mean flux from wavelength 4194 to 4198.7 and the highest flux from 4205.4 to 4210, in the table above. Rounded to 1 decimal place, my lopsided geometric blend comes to 28.9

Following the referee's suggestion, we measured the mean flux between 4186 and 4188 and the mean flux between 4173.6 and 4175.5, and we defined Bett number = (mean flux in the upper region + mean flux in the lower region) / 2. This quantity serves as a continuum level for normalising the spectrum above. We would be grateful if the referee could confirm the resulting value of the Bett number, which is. 28.0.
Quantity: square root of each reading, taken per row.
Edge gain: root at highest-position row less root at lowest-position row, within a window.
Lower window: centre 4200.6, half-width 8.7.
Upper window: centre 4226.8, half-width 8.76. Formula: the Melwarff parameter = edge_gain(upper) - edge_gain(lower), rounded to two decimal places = -0.16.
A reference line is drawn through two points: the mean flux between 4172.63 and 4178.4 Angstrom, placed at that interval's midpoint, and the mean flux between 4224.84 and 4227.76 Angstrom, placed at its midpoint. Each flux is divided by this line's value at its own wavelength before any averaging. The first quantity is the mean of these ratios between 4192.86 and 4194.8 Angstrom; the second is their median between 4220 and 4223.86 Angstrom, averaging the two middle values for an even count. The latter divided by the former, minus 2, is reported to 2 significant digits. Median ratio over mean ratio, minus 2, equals -0.96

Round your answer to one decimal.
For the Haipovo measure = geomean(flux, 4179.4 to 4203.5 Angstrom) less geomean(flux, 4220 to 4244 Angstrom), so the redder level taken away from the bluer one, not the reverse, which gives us -0.4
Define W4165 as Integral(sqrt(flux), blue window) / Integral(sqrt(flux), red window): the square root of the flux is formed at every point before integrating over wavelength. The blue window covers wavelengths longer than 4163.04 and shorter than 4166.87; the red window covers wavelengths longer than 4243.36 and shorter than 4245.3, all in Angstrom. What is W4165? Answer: 2.0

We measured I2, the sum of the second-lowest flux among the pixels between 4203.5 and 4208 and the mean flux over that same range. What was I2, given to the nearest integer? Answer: 57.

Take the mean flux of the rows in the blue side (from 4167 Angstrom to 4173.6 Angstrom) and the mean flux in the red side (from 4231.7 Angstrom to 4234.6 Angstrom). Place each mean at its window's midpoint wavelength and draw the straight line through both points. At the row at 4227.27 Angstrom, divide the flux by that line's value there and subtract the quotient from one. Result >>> 0.11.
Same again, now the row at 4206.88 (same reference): -0.01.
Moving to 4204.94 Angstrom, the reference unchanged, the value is 0.02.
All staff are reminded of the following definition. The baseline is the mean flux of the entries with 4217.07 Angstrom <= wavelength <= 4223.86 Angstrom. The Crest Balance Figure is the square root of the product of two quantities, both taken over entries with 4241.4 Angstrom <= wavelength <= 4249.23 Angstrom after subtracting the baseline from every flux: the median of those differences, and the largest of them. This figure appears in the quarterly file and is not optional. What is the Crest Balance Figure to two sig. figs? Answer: 0.31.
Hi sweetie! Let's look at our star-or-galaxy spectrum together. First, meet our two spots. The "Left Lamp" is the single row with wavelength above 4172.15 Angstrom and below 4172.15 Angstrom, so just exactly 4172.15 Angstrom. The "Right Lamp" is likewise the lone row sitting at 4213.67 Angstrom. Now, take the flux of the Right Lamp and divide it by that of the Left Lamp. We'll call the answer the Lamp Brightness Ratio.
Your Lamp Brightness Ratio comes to 1.06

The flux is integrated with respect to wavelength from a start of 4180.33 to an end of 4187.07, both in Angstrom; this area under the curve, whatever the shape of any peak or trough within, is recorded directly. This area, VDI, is 199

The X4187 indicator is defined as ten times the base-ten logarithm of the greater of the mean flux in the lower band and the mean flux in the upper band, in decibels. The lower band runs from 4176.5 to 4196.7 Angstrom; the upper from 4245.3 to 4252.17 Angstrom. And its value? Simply 14.6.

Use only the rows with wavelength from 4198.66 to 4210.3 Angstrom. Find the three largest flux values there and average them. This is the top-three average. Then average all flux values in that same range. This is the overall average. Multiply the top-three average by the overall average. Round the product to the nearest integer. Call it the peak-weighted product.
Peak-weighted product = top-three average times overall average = 828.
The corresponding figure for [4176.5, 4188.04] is 892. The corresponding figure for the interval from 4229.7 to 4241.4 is 925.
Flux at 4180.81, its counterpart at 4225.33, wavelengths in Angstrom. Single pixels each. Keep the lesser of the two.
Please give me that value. 25.2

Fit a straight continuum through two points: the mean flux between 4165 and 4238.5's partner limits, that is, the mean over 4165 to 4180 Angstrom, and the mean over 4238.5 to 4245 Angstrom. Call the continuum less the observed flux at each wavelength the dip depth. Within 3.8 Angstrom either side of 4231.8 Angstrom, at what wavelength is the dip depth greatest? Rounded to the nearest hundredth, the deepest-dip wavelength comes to 4228.25 Angstrom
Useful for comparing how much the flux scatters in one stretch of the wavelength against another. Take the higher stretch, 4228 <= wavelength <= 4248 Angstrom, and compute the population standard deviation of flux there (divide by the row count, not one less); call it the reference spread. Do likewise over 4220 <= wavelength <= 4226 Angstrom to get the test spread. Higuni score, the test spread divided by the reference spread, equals 1.4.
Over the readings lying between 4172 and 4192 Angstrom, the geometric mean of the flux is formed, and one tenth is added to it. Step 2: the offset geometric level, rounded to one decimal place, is 28.4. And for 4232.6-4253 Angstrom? 29.3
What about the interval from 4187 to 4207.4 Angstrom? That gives 28.1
